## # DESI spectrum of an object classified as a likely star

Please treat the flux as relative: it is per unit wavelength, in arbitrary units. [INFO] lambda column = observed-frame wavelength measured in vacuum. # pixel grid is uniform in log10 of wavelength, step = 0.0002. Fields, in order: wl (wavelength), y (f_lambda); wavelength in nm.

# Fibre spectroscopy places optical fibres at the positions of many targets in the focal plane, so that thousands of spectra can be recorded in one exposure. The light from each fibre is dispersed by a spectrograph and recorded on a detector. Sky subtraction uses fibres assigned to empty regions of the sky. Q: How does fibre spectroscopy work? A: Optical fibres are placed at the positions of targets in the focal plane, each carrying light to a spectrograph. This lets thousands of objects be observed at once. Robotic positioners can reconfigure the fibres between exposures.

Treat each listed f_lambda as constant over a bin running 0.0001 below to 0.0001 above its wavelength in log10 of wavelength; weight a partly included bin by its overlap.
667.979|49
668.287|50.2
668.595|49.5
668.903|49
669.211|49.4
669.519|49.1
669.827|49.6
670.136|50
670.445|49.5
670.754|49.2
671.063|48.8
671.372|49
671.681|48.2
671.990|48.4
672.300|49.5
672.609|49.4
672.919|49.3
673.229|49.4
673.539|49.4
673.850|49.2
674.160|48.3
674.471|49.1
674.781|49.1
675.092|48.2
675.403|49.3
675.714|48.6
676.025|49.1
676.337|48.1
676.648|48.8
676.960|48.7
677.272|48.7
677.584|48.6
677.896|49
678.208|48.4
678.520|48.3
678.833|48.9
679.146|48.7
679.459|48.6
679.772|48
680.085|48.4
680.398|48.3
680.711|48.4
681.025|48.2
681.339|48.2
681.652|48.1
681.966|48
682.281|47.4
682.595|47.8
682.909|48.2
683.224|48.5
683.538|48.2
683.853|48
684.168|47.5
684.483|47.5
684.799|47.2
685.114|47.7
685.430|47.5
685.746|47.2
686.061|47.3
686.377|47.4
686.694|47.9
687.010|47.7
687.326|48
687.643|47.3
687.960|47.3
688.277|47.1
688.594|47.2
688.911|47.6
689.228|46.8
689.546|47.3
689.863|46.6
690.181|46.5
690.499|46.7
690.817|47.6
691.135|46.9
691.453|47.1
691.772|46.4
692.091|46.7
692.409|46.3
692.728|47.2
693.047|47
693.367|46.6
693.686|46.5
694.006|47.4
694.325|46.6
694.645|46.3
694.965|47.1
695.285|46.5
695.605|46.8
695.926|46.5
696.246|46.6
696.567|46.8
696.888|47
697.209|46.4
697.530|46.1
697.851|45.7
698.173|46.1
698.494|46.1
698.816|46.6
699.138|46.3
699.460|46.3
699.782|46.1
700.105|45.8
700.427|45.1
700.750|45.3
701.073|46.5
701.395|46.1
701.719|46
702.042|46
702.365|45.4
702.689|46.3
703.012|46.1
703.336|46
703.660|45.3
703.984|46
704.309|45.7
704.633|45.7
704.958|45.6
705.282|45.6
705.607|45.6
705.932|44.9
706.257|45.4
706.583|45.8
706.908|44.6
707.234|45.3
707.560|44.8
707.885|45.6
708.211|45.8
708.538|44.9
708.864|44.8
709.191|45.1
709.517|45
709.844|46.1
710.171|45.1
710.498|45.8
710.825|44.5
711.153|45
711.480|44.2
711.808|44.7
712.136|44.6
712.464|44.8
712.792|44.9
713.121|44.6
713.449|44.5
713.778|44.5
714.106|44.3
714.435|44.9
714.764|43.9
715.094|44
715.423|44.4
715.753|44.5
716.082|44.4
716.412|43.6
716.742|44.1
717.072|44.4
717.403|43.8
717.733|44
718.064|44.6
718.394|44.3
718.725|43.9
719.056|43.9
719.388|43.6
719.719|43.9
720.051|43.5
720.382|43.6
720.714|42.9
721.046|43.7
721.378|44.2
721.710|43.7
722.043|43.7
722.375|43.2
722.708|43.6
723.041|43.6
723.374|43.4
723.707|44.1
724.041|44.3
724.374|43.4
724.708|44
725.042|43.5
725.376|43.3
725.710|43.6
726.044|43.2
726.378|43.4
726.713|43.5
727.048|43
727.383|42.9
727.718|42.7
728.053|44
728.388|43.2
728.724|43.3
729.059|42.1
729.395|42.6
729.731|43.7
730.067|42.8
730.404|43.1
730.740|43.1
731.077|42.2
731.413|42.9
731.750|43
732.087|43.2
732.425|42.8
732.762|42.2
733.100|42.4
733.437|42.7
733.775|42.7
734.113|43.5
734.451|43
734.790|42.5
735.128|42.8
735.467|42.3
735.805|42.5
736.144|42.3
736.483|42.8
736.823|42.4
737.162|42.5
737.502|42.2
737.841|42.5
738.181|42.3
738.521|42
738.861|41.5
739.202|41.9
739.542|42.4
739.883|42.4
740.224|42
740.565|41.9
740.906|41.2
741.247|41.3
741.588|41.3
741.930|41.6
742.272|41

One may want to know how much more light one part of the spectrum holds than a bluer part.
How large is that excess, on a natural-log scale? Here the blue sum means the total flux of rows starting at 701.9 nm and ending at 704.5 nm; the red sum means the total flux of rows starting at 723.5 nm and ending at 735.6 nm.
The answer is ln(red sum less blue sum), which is 7.1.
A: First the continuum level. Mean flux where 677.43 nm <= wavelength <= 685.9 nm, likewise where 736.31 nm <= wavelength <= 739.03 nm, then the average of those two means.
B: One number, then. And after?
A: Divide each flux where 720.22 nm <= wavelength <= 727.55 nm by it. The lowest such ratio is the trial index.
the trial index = 0.95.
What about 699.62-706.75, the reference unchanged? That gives 0.99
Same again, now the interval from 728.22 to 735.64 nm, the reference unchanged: 0.93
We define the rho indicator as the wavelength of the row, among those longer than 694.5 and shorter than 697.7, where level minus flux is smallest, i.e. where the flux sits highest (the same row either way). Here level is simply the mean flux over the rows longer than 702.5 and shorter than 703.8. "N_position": 694.965 nm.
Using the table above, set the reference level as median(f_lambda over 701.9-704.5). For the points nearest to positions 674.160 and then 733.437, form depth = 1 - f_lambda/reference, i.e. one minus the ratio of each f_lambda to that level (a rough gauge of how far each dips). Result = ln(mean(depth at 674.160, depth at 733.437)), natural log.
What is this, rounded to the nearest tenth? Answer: -4.5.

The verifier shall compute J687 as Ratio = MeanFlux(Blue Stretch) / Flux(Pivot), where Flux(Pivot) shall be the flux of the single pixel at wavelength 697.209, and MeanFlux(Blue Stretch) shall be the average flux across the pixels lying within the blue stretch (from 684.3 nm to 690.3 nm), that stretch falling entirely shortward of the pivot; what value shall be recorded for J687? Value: 1.02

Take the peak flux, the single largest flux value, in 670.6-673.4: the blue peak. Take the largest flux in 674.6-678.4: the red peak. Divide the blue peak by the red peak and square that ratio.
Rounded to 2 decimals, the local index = 1.01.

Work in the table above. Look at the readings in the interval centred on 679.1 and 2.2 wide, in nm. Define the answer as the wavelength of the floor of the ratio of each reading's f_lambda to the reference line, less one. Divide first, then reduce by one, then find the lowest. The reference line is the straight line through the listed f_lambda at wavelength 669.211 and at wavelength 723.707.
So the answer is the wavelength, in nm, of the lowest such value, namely 679.772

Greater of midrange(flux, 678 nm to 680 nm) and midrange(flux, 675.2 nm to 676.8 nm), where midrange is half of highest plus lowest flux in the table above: 48.7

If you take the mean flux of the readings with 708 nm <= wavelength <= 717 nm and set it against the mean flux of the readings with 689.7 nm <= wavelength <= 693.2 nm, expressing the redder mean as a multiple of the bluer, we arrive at 0.95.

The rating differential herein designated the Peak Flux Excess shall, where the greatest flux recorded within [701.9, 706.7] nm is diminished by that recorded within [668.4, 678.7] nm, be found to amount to -3.7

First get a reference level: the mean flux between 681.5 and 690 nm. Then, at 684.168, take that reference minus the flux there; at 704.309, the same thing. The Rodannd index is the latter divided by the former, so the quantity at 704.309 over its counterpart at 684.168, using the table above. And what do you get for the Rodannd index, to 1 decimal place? 28.0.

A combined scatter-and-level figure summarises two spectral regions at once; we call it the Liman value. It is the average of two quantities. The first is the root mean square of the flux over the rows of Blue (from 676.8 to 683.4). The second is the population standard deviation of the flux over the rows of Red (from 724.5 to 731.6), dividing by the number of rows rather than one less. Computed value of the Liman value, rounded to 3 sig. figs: 24.4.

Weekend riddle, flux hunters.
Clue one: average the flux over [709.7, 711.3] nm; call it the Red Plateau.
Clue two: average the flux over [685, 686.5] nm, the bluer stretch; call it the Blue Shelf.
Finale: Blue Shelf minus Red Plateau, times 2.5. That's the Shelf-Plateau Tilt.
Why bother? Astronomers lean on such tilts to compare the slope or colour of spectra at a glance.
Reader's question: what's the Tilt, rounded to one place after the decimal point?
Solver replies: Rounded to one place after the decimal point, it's 5.3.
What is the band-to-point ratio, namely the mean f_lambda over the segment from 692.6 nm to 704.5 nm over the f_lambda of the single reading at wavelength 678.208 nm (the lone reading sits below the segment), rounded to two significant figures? 0.96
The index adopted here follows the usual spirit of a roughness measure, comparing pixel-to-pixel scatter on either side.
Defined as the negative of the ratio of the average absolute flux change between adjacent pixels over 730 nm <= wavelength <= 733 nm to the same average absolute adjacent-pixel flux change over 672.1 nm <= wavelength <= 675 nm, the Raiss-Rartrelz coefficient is -1.5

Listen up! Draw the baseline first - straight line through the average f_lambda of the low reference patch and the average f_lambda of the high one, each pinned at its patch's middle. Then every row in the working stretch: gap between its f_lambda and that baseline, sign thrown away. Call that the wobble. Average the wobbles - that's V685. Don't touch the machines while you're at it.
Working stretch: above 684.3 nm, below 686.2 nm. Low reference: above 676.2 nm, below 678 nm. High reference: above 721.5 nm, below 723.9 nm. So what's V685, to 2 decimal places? 0.35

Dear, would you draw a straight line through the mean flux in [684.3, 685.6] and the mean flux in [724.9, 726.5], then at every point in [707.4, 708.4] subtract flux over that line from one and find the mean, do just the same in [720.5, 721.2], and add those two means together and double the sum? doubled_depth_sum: 0.017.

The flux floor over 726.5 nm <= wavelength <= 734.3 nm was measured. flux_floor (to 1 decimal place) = 42.1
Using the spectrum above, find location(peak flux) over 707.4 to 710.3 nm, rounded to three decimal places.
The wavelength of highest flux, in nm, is 709.844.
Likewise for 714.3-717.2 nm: 714.435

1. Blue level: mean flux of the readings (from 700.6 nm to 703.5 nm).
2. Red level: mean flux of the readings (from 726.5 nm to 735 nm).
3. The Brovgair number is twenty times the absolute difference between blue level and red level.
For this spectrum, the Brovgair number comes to 61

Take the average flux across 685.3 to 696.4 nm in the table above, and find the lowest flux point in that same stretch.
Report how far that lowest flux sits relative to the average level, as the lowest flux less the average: -0.71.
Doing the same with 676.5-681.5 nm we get -0.51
